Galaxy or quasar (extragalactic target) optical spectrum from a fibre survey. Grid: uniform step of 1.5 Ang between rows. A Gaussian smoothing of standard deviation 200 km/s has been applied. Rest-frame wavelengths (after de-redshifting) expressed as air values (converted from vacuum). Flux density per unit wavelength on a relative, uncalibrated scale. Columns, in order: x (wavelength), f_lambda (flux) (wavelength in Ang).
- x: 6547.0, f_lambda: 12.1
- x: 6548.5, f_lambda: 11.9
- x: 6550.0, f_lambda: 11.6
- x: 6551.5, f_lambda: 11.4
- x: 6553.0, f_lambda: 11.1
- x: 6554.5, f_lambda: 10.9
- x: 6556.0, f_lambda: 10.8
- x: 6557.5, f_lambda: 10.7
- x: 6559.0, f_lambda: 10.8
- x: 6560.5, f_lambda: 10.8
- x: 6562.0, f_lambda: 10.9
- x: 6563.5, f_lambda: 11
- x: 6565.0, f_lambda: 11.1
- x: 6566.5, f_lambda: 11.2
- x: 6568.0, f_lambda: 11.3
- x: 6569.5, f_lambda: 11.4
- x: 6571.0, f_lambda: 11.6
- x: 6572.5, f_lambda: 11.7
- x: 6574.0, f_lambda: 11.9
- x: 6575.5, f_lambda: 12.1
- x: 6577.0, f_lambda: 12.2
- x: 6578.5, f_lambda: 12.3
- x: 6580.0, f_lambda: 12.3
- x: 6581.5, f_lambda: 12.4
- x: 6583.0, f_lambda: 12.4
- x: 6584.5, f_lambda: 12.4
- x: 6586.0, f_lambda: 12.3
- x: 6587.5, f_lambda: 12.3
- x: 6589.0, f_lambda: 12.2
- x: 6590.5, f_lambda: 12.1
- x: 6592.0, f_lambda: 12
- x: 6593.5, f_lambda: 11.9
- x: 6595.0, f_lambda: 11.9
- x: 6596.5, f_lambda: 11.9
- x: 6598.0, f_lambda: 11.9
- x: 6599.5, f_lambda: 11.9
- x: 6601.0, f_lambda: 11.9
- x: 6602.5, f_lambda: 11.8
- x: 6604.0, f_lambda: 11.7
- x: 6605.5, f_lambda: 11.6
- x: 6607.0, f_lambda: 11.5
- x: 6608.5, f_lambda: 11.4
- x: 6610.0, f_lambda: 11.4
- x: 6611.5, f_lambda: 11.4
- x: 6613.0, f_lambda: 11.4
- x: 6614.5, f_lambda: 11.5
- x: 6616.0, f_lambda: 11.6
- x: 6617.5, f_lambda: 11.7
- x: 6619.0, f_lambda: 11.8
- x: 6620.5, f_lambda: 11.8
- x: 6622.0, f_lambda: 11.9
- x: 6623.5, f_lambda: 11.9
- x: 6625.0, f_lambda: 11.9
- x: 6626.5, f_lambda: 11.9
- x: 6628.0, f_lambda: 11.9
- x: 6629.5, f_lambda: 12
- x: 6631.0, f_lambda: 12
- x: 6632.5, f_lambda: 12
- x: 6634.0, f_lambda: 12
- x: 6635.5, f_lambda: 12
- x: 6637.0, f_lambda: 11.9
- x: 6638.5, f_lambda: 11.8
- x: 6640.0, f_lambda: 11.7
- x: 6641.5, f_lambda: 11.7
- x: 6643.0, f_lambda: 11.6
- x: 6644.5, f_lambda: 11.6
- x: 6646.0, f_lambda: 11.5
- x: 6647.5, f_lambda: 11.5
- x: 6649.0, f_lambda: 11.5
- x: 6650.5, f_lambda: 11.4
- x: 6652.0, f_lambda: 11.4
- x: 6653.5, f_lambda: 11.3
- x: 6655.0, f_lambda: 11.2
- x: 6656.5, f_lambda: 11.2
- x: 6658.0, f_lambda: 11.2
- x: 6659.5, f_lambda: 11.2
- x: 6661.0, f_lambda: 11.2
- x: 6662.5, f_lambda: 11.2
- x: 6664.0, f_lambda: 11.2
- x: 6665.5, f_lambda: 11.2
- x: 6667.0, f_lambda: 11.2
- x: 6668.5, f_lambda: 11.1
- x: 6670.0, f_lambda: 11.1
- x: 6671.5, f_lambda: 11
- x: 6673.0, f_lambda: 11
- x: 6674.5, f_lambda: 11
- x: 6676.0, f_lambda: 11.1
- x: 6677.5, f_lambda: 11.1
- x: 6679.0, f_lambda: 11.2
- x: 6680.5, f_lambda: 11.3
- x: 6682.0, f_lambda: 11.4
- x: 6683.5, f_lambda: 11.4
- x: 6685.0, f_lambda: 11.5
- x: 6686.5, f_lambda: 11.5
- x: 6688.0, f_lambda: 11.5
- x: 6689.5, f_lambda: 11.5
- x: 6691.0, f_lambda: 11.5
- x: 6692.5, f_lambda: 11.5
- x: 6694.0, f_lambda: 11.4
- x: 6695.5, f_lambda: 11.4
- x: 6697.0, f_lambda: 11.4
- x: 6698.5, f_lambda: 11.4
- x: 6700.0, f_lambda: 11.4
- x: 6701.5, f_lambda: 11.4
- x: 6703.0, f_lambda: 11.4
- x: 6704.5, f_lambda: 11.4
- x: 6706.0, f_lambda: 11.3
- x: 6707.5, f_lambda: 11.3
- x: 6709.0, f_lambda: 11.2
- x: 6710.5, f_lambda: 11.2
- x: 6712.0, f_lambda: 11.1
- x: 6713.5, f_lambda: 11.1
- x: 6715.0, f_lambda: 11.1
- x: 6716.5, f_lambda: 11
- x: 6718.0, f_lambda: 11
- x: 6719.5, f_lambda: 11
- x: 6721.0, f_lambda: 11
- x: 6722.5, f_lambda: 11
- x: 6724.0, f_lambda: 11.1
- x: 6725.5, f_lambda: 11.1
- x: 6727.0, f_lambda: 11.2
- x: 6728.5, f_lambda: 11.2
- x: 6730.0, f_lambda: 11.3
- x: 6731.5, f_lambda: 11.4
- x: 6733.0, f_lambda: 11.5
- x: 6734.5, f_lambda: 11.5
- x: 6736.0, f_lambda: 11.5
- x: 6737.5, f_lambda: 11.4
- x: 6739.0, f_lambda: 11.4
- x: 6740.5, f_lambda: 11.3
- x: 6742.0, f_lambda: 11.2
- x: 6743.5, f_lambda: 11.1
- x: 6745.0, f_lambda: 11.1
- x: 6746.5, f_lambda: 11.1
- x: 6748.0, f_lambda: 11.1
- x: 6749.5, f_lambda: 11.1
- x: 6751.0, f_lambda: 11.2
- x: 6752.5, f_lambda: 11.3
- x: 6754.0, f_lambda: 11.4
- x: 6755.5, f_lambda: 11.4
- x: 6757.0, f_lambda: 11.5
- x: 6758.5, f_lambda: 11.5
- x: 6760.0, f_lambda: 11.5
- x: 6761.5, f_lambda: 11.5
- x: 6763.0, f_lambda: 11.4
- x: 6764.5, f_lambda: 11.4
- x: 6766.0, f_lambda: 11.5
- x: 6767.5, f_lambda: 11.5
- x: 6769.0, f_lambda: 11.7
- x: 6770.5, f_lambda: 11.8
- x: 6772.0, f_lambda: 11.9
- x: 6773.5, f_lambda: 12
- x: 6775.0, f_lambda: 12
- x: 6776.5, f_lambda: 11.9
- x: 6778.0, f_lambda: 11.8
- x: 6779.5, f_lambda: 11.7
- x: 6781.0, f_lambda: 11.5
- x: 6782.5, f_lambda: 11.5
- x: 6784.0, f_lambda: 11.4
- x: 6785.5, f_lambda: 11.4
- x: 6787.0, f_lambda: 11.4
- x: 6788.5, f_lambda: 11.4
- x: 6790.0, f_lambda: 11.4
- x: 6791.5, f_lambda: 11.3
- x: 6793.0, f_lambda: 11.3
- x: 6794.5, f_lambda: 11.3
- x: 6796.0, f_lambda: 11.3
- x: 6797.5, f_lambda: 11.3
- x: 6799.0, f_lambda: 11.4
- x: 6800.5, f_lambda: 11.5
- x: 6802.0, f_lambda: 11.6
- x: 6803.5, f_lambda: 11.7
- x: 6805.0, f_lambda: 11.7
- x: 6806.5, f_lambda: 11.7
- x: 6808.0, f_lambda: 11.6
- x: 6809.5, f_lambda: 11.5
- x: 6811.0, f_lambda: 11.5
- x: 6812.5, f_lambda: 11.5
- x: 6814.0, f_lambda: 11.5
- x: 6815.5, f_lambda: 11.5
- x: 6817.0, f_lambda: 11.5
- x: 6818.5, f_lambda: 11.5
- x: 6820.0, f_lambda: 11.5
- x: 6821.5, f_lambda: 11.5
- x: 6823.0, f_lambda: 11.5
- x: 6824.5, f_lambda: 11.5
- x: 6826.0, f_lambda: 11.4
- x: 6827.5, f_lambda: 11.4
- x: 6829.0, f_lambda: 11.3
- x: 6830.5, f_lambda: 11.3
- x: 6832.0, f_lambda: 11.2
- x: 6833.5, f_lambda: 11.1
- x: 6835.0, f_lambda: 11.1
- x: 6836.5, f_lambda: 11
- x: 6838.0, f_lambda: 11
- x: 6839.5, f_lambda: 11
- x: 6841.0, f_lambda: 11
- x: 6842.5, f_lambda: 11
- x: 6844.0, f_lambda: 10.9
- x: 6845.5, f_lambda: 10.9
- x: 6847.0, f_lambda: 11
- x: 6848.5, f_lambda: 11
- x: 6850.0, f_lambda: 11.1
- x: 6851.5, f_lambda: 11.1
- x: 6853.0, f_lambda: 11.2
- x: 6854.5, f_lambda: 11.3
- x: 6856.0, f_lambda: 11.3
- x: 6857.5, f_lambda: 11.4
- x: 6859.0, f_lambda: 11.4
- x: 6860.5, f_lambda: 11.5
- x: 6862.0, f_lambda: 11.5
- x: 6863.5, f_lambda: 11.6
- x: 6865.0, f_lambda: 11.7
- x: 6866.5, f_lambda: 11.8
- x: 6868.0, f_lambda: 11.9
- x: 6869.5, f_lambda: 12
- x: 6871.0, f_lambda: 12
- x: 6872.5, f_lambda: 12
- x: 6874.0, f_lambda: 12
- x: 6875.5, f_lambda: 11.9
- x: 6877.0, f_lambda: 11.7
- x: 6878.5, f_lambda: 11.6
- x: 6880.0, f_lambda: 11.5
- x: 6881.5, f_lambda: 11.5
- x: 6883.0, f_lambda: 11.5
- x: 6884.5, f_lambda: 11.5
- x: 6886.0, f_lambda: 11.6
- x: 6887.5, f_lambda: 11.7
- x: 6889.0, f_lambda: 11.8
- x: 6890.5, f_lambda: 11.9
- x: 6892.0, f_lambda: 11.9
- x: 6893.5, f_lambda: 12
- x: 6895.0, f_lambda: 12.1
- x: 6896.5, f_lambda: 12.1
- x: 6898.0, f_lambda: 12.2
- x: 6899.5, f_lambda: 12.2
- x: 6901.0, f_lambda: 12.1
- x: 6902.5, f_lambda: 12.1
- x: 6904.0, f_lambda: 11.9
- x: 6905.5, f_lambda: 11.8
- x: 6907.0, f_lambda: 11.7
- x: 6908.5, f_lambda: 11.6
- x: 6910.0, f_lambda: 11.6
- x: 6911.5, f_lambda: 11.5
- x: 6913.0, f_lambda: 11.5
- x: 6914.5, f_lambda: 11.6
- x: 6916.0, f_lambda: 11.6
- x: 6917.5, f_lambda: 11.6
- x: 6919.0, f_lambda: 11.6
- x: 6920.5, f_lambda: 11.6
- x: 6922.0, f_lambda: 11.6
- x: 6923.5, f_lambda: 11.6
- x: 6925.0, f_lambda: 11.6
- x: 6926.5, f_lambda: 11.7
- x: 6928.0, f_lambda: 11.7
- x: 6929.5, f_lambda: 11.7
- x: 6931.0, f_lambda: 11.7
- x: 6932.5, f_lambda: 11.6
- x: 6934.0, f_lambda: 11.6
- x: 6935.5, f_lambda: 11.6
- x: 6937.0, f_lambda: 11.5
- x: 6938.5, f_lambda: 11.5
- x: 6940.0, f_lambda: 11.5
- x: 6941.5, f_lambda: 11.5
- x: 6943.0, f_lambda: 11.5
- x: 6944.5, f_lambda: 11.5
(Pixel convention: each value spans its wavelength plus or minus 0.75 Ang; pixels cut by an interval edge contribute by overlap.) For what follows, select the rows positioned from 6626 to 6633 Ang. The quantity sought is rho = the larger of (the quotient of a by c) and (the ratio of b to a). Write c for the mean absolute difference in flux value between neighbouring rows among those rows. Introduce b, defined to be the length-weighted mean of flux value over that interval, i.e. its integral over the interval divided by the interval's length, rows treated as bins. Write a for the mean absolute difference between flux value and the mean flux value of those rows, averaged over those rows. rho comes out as 249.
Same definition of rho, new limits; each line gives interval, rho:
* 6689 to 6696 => 239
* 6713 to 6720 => 230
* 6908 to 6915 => 241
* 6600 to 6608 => 97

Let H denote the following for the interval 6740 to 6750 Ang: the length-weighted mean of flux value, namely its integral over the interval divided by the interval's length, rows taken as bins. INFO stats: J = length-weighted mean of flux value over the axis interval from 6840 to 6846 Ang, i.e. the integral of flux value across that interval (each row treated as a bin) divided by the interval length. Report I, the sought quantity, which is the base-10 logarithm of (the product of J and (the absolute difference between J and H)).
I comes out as 0.3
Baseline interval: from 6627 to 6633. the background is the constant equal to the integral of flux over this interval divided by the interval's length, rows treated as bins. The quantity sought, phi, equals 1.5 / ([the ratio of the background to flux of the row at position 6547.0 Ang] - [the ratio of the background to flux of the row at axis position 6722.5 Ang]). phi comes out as -15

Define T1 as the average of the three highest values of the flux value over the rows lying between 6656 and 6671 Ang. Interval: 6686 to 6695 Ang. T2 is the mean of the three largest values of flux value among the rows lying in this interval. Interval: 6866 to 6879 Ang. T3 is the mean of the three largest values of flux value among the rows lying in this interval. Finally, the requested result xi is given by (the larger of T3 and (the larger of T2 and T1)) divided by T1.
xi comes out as 1.07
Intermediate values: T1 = 11.2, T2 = 11.5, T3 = 12.0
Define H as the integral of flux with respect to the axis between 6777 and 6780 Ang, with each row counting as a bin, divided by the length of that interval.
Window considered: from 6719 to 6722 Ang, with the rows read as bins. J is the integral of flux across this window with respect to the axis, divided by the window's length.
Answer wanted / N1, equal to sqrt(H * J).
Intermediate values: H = 11.8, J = 11.0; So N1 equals 11.4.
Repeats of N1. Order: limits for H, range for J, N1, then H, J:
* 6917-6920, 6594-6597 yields 11.7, 11.6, 11.9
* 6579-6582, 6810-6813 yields 11.9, 12.3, 11.5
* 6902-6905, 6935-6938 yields 11.8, 12.0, 11.5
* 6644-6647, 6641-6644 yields 11.6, 11.5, 11.6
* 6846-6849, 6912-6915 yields 11.3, 11.0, 11.5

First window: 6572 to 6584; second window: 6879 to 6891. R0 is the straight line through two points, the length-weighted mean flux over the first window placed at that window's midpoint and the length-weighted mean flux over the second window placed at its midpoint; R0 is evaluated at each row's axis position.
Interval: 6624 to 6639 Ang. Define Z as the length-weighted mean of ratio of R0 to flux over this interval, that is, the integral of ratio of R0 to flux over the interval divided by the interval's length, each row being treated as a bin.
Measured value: 1.01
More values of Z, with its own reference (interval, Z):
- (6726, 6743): 1.05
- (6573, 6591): 0.99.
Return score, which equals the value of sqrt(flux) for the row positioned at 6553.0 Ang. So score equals 3.33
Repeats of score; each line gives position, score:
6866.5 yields 3.44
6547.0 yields 3.48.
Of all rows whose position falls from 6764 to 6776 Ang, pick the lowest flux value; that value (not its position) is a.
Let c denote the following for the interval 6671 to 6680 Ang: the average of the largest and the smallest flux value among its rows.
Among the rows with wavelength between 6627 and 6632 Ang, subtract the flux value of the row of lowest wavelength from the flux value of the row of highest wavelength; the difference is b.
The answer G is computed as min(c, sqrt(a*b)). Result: 1.1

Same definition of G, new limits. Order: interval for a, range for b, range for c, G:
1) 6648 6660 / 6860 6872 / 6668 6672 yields 2.4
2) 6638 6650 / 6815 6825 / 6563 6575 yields 0.0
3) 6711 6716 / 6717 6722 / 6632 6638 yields 0.0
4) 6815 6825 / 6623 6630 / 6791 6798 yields 1.1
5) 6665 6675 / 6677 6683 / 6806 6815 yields 1.8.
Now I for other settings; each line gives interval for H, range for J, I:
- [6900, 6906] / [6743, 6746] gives 1.0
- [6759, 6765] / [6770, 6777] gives 0.7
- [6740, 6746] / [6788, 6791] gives 0.4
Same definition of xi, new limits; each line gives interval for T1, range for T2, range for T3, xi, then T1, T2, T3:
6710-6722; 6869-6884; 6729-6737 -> 1.08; 11.1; 12.0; 11.5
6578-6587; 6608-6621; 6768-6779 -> 1.00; 12.4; 11.8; 12.0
